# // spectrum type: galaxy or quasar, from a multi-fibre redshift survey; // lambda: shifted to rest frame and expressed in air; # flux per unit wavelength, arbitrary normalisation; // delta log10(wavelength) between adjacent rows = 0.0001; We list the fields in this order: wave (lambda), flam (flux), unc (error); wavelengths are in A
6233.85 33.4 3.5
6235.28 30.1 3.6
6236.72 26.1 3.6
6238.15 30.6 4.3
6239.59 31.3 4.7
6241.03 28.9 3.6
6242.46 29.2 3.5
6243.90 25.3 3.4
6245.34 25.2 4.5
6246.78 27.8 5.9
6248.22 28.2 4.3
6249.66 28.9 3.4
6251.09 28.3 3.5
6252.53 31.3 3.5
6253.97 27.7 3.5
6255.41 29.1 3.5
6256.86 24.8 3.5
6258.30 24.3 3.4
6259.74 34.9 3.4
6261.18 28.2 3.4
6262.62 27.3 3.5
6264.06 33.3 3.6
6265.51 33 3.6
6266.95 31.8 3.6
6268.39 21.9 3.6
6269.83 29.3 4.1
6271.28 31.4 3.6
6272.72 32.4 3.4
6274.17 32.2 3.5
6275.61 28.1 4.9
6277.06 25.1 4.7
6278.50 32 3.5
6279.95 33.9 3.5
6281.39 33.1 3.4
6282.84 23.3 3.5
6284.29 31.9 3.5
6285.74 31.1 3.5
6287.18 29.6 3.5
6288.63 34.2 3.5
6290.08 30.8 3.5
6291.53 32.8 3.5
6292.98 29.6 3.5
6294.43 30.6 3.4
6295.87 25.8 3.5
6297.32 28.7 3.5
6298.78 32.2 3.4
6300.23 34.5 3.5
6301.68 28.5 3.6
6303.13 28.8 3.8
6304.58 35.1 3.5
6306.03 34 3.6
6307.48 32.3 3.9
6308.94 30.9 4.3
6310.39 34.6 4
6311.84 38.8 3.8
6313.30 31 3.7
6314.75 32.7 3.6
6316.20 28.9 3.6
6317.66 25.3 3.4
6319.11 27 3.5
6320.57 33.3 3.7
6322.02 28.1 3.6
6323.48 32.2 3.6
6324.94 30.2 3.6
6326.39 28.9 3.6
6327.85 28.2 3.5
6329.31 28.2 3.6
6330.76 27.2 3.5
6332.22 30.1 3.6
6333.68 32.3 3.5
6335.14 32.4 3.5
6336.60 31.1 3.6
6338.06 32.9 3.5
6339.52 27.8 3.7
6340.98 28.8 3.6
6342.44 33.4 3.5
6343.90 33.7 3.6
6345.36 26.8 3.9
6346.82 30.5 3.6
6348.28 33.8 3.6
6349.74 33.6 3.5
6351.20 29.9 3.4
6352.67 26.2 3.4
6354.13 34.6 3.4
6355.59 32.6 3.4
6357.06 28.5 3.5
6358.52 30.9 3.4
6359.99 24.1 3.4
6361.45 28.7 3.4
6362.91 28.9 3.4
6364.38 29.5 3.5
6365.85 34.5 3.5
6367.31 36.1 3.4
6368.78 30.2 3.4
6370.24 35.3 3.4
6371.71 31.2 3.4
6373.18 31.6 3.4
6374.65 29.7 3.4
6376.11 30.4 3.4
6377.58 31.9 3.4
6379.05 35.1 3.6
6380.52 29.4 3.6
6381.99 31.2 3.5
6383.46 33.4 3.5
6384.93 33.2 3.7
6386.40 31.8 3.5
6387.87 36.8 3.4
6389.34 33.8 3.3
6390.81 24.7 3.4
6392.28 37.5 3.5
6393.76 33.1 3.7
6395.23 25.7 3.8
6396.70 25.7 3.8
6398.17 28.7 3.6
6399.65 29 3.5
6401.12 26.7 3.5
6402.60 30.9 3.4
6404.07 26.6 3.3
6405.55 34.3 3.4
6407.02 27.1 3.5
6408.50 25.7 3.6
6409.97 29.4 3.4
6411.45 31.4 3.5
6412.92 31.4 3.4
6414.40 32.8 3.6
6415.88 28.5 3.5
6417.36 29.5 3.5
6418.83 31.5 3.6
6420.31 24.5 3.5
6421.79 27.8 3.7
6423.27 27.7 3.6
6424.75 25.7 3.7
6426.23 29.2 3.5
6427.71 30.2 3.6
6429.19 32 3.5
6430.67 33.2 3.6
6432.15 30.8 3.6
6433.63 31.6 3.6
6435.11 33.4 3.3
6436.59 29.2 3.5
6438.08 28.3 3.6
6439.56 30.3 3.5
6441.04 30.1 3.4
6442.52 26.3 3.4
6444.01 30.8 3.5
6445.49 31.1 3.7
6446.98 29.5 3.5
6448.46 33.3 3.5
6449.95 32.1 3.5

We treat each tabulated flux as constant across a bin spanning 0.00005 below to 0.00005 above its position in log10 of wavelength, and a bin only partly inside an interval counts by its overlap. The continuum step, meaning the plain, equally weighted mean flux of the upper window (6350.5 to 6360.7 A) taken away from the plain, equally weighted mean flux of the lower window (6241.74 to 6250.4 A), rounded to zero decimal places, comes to -2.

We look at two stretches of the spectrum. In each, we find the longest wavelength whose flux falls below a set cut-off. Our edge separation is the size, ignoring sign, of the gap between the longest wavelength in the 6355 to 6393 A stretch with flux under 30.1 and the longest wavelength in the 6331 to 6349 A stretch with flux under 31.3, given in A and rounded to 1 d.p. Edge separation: 44.0 A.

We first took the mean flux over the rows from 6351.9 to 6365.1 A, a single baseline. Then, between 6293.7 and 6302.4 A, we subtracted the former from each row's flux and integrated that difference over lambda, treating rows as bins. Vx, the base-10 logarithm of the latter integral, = 0.80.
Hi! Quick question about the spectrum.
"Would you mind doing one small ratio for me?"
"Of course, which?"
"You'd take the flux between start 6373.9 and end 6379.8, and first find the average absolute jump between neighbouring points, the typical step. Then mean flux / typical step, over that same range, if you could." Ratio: 18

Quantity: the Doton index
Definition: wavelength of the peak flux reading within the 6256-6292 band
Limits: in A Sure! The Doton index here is 6259.74 A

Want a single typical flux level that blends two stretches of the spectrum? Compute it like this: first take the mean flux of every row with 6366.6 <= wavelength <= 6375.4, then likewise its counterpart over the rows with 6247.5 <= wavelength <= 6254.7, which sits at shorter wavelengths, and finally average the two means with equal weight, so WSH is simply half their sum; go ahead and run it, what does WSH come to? 30.6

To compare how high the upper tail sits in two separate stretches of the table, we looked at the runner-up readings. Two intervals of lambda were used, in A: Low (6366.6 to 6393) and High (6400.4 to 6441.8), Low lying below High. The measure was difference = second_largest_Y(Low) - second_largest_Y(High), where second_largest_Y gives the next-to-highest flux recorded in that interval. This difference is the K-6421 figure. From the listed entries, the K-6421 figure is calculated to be 3.4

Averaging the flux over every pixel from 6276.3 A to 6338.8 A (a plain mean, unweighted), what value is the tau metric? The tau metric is 30.7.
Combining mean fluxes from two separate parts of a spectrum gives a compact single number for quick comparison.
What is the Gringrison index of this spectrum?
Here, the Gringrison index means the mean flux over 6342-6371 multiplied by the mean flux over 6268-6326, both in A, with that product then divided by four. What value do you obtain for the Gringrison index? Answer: 238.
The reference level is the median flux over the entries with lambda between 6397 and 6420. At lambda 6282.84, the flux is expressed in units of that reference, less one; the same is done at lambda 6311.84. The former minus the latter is -0.53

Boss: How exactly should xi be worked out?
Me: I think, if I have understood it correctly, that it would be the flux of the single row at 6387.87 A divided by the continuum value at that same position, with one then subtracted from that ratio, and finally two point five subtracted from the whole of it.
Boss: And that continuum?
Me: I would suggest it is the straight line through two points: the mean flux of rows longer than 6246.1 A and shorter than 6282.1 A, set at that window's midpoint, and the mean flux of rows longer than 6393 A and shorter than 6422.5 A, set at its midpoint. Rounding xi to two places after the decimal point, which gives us -2.23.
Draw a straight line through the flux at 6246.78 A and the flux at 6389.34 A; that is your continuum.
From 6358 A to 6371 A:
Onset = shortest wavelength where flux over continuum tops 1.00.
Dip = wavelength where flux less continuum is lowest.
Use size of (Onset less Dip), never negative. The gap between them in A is 5.9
